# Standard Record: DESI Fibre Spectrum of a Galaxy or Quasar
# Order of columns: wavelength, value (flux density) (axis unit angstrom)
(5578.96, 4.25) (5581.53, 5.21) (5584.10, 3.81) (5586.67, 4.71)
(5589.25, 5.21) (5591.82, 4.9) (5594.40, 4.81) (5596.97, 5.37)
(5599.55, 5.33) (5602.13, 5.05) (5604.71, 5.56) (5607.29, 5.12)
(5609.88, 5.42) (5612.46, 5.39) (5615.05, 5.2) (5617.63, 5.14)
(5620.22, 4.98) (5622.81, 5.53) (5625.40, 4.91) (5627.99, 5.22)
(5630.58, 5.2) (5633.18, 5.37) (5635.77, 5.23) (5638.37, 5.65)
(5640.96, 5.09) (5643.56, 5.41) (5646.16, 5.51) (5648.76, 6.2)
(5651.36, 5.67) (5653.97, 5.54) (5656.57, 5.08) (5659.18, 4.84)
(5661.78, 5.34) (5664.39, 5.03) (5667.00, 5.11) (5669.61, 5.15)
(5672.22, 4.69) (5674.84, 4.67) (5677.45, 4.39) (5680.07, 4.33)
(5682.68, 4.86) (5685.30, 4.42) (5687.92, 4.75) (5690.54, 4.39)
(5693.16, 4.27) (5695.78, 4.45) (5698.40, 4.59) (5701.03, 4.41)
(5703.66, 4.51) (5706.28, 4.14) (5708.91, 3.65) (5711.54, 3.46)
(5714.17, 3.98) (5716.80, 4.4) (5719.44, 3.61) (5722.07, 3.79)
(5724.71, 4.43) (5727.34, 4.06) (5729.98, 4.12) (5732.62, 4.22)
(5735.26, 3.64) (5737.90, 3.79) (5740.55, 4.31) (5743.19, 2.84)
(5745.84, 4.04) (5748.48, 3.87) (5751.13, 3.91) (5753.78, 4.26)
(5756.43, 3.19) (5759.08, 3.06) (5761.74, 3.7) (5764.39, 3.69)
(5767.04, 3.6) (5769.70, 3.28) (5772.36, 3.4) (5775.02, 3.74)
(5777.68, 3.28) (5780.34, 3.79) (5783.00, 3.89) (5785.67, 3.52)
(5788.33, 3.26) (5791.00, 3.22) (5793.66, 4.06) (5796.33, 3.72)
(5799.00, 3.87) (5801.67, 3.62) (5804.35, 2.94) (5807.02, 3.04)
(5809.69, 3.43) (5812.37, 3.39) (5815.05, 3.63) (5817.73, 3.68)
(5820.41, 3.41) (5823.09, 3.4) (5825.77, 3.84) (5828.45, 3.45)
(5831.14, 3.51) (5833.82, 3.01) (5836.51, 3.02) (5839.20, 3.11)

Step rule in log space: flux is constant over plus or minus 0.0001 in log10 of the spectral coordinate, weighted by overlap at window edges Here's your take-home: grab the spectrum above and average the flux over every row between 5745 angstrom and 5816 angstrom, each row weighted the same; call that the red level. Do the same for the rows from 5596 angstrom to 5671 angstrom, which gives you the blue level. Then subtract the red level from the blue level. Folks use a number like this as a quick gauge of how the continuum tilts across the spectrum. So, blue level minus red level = 1.7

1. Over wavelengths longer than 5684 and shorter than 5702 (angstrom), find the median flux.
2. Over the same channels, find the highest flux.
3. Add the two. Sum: 9.2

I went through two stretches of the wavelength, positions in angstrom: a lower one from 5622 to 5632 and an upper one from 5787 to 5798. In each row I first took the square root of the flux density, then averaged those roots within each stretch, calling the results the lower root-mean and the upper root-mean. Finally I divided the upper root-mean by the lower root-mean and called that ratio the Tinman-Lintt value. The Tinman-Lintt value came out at 0.83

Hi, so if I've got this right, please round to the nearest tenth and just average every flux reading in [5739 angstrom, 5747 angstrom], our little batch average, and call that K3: 3.7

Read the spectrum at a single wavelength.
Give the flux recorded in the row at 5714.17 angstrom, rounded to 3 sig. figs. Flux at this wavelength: 3.98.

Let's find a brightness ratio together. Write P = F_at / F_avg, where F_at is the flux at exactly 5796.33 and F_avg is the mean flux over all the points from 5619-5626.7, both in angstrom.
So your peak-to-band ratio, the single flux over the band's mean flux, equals 0.724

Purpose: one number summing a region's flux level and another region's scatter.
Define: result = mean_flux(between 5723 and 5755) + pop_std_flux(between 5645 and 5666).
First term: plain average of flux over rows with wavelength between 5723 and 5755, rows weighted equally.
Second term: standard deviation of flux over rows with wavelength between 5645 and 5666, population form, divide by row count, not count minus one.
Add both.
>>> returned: 4.36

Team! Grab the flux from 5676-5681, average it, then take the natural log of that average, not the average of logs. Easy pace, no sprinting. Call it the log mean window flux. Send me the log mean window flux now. 1.47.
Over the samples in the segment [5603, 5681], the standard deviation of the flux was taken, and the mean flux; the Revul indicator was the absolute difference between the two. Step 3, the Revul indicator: 4.8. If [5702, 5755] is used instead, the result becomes 3.6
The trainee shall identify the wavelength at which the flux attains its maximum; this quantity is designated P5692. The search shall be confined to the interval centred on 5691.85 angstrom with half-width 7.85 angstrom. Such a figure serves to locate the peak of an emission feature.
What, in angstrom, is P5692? 5687.92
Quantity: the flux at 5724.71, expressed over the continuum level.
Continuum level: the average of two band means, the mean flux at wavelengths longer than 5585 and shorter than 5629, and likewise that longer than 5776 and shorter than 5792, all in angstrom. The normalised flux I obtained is 1.02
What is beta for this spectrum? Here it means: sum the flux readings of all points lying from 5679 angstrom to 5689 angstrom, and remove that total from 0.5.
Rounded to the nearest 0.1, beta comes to -17.9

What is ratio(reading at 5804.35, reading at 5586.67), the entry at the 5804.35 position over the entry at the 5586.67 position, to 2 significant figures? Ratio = 0.62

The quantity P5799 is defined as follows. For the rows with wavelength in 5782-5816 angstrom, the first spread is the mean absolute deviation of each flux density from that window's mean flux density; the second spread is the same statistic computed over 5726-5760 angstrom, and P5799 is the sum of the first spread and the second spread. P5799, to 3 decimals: 0.647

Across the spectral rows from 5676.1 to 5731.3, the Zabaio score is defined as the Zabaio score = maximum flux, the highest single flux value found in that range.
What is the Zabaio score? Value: 4.86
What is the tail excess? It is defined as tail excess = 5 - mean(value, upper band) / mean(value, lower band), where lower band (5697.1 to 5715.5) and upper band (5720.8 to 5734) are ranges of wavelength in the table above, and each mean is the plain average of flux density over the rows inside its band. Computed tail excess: 4.00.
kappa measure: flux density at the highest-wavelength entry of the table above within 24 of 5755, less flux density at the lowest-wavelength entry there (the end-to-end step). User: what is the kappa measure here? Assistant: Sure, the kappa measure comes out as -0.9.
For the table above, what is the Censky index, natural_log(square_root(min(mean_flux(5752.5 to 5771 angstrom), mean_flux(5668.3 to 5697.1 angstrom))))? 0.632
